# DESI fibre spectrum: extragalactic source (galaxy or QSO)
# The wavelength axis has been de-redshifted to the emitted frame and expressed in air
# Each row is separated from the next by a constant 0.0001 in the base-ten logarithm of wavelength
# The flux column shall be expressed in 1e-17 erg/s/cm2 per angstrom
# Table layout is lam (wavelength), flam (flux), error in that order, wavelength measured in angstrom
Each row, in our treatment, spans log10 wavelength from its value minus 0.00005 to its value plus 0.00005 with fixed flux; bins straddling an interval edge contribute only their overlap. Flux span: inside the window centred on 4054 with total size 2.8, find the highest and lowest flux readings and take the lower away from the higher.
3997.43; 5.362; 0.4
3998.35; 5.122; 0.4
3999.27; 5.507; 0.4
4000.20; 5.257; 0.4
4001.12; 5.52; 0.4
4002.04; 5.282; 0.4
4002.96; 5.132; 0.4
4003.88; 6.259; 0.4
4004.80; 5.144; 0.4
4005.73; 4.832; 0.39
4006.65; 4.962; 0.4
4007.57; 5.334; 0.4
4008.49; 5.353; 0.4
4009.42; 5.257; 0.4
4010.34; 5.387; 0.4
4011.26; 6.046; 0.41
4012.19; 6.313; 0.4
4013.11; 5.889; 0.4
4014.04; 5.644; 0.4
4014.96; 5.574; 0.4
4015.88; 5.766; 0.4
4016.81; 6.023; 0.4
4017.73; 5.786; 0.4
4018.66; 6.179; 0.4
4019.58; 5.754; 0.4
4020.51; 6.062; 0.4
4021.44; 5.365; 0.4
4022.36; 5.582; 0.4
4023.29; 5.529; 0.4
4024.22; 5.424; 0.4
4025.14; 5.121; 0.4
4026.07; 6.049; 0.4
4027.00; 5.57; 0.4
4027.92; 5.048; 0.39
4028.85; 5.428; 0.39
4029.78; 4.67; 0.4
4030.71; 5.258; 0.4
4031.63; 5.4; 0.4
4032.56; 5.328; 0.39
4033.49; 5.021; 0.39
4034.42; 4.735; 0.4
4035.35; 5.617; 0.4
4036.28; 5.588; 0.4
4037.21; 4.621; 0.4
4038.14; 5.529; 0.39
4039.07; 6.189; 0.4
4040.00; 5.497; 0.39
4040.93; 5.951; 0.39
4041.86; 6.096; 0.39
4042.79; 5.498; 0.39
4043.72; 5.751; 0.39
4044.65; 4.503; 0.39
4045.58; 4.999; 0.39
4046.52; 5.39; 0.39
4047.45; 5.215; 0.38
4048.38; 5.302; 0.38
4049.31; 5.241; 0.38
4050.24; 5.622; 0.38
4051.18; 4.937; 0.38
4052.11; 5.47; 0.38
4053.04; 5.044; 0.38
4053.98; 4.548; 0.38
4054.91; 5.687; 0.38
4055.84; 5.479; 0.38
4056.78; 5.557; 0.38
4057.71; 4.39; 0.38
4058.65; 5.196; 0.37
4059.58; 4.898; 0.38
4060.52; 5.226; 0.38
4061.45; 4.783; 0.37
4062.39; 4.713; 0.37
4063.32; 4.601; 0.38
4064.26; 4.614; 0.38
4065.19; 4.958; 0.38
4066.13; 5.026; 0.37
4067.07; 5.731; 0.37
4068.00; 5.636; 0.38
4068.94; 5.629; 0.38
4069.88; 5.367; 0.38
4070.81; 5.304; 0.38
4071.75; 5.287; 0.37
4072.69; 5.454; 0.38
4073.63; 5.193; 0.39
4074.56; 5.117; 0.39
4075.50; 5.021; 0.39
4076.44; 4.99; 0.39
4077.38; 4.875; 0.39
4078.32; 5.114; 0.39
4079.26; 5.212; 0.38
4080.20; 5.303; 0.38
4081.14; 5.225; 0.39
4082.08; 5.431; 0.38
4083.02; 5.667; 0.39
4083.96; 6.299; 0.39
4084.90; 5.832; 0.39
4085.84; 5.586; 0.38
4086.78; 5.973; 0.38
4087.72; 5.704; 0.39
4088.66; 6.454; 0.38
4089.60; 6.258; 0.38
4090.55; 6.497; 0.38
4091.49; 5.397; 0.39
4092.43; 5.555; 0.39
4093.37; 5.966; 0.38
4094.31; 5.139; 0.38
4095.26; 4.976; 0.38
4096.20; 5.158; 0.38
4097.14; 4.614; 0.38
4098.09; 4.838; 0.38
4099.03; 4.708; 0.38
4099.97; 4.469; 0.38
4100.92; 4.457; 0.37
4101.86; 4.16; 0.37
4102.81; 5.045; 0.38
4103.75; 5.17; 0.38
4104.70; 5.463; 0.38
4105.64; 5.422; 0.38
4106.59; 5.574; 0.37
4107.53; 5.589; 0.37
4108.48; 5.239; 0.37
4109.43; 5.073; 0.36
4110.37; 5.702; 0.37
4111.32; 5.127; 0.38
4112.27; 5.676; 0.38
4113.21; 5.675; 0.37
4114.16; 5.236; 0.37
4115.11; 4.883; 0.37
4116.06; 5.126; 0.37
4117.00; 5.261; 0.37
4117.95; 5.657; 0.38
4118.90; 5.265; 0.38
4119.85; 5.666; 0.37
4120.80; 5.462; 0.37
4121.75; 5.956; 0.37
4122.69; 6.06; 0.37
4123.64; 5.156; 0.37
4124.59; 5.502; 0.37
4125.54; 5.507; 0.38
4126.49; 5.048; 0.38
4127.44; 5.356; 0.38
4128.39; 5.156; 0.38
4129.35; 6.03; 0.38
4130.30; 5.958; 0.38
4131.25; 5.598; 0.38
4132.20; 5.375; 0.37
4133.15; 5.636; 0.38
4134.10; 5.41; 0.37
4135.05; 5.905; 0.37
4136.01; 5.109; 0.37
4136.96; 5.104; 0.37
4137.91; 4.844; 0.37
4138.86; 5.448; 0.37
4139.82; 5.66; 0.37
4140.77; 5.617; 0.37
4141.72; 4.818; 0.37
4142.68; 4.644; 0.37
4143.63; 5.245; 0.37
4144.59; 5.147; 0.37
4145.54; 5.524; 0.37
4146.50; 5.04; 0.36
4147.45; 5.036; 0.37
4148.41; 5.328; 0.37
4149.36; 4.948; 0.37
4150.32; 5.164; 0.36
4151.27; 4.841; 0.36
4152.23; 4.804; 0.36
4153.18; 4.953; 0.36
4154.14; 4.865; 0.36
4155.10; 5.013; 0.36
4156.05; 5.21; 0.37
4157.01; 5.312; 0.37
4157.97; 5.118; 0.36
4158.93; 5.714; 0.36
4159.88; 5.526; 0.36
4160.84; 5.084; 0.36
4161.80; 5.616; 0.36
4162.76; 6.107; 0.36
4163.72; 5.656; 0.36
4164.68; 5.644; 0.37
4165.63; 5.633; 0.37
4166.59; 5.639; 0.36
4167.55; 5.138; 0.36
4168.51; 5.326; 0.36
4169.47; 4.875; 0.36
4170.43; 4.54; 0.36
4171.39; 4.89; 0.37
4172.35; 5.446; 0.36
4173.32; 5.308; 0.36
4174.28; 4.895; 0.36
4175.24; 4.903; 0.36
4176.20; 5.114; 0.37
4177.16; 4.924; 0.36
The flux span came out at 1.14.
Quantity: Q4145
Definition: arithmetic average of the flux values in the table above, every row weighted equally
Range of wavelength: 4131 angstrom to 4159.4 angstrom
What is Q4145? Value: 5.21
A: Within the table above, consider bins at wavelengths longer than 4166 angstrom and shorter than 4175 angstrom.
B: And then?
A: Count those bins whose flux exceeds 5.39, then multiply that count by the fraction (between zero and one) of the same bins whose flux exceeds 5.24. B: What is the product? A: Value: 0.9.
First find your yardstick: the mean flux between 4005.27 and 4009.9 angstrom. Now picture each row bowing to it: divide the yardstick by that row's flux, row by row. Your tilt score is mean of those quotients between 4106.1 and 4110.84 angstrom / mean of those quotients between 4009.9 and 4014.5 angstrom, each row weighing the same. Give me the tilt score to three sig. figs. 1.08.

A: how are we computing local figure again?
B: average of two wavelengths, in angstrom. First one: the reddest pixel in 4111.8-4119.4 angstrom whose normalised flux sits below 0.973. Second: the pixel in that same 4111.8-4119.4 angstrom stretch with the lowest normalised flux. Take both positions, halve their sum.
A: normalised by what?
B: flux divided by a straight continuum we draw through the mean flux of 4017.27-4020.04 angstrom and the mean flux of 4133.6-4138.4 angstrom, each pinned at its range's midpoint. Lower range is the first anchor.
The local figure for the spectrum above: 4115.6 angstrom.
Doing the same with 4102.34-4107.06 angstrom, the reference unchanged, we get 4103.3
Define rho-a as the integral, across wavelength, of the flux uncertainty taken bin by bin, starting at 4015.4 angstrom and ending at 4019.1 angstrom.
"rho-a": 1.48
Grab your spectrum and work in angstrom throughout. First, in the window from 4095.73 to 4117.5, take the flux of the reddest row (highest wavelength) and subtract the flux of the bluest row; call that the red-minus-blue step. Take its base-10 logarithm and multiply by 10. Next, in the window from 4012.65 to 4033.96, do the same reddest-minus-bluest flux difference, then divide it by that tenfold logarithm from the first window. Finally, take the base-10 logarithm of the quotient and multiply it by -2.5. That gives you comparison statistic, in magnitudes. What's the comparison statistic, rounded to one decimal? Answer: 2.6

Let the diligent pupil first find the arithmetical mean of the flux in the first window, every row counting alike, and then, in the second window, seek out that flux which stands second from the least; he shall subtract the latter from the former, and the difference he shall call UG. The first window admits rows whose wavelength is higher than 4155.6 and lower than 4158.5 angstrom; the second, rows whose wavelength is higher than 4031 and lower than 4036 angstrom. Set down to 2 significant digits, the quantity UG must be 0.19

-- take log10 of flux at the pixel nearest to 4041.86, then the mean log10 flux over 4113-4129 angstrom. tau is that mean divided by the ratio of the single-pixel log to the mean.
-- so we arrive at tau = 0.683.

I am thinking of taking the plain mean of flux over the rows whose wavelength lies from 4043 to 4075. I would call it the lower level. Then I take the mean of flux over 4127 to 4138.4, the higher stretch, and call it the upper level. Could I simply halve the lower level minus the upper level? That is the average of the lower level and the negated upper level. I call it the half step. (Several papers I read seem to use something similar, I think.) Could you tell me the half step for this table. -0.14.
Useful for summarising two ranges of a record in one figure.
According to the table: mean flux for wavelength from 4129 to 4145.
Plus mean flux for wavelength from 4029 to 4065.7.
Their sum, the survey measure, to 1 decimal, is 10.6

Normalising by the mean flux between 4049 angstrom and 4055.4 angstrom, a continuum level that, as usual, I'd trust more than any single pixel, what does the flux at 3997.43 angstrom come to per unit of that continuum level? 1.027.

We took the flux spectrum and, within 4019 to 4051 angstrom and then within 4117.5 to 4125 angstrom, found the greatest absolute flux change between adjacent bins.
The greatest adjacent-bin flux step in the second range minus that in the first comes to -0.34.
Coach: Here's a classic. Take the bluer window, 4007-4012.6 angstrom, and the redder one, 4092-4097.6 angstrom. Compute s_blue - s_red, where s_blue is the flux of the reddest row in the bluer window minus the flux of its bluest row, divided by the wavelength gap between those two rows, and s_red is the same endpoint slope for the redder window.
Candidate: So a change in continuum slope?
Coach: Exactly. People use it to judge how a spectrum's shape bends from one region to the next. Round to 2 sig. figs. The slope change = 0.41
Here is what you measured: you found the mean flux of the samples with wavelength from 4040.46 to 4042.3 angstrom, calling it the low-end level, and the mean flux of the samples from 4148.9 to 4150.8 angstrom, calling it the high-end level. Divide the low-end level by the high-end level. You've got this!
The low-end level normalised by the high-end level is 1.19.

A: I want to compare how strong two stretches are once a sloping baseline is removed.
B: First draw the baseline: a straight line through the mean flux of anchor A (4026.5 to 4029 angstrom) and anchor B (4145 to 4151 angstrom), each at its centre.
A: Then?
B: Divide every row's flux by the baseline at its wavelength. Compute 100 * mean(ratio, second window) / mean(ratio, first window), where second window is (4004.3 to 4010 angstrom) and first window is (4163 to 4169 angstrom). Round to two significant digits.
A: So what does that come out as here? 89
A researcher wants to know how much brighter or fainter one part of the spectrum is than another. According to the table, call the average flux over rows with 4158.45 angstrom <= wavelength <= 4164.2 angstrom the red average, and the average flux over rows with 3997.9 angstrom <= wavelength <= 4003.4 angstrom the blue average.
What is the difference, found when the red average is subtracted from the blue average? -0.3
